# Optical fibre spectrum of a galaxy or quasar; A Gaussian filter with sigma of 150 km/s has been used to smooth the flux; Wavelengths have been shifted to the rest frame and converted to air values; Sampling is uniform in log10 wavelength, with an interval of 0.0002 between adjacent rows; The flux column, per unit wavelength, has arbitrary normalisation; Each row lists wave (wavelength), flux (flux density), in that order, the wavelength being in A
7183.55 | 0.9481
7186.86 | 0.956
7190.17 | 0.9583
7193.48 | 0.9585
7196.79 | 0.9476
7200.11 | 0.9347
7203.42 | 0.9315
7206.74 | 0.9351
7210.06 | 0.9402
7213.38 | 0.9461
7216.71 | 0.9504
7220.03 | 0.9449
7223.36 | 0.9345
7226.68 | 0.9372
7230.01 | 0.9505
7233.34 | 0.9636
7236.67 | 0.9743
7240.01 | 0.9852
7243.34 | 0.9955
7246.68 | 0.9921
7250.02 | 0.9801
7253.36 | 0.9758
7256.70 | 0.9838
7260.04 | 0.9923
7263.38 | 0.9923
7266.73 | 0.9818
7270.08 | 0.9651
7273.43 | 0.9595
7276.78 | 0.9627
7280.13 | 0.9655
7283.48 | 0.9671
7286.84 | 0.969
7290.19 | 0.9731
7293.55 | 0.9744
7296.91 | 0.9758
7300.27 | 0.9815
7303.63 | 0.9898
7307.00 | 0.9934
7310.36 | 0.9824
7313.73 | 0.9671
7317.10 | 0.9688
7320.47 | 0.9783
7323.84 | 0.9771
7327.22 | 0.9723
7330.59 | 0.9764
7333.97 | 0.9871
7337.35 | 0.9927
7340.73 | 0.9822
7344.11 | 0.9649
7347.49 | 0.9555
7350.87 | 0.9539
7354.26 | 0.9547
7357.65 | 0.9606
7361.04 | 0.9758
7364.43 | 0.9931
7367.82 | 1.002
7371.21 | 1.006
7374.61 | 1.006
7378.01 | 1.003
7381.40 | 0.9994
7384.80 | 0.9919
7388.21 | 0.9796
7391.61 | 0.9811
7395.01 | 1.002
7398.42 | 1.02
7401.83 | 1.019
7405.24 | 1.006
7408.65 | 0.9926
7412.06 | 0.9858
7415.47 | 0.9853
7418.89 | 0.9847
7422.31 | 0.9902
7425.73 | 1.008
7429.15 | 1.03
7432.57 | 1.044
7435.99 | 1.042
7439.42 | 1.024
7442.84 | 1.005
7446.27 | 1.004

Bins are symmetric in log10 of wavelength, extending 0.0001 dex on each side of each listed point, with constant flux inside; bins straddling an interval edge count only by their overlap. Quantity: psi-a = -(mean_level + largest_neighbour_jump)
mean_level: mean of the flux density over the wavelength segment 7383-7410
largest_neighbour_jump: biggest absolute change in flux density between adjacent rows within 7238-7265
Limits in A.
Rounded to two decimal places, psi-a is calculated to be -1.01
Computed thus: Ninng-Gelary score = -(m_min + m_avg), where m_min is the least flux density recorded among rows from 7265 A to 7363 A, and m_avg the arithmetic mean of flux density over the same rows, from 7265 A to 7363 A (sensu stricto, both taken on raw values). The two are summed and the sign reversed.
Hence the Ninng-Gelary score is -1.93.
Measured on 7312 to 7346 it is -1.94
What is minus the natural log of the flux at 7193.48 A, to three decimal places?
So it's 0.042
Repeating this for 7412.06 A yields 0.014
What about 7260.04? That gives 0.008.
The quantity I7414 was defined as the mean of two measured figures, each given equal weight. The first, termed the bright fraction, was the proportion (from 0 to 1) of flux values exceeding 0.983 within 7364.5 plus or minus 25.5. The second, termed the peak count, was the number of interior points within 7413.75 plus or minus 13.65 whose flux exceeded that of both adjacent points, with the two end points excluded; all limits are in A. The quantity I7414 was 0.23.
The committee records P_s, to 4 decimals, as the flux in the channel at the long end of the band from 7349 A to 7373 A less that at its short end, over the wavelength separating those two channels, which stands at 0.0026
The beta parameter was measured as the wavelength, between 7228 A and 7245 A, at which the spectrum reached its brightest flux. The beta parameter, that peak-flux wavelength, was 7243.34 A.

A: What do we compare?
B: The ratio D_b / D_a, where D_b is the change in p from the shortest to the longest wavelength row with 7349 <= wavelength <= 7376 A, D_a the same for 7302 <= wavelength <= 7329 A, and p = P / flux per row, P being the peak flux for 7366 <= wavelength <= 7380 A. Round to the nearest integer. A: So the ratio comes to -3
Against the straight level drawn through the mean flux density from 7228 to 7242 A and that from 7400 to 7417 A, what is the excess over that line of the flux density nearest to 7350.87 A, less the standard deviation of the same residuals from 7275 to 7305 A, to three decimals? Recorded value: -0.041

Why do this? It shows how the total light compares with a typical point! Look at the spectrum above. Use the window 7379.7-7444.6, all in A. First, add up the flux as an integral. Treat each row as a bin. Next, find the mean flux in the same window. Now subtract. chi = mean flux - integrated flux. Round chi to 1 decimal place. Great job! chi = -64.2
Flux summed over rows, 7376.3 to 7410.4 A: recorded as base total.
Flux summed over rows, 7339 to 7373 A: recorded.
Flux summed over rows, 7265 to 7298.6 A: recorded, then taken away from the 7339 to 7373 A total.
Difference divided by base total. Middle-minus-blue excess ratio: 0.01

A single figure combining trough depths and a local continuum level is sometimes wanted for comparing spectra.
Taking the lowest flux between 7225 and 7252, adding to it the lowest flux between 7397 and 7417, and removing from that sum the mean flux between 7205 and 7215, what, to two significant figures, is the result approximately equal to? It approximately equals 0.98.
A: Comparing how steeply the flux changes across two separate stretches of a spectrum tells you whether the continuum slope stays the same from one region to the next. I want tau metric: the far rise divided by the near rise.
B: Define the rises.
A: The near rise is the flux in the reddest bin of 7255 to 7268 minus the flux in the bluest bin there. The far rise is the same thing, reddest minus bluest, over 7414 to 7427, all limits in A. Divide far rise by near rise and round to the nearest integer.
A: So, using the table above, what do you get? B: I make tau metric -11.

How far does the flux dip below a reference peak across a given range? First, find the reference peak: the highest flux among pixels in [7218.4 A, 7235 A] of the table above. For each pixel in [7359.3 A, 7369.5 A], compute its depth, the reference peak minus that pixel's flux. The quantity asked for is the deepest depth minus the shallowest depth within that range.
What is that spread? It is 0.026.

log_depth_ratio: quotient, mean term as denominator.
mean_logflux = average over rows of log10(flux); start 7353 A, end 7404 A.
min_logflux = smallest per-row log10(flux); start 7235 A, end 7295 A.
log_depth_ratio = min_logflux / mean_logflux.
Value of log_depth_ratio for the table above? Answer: 6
